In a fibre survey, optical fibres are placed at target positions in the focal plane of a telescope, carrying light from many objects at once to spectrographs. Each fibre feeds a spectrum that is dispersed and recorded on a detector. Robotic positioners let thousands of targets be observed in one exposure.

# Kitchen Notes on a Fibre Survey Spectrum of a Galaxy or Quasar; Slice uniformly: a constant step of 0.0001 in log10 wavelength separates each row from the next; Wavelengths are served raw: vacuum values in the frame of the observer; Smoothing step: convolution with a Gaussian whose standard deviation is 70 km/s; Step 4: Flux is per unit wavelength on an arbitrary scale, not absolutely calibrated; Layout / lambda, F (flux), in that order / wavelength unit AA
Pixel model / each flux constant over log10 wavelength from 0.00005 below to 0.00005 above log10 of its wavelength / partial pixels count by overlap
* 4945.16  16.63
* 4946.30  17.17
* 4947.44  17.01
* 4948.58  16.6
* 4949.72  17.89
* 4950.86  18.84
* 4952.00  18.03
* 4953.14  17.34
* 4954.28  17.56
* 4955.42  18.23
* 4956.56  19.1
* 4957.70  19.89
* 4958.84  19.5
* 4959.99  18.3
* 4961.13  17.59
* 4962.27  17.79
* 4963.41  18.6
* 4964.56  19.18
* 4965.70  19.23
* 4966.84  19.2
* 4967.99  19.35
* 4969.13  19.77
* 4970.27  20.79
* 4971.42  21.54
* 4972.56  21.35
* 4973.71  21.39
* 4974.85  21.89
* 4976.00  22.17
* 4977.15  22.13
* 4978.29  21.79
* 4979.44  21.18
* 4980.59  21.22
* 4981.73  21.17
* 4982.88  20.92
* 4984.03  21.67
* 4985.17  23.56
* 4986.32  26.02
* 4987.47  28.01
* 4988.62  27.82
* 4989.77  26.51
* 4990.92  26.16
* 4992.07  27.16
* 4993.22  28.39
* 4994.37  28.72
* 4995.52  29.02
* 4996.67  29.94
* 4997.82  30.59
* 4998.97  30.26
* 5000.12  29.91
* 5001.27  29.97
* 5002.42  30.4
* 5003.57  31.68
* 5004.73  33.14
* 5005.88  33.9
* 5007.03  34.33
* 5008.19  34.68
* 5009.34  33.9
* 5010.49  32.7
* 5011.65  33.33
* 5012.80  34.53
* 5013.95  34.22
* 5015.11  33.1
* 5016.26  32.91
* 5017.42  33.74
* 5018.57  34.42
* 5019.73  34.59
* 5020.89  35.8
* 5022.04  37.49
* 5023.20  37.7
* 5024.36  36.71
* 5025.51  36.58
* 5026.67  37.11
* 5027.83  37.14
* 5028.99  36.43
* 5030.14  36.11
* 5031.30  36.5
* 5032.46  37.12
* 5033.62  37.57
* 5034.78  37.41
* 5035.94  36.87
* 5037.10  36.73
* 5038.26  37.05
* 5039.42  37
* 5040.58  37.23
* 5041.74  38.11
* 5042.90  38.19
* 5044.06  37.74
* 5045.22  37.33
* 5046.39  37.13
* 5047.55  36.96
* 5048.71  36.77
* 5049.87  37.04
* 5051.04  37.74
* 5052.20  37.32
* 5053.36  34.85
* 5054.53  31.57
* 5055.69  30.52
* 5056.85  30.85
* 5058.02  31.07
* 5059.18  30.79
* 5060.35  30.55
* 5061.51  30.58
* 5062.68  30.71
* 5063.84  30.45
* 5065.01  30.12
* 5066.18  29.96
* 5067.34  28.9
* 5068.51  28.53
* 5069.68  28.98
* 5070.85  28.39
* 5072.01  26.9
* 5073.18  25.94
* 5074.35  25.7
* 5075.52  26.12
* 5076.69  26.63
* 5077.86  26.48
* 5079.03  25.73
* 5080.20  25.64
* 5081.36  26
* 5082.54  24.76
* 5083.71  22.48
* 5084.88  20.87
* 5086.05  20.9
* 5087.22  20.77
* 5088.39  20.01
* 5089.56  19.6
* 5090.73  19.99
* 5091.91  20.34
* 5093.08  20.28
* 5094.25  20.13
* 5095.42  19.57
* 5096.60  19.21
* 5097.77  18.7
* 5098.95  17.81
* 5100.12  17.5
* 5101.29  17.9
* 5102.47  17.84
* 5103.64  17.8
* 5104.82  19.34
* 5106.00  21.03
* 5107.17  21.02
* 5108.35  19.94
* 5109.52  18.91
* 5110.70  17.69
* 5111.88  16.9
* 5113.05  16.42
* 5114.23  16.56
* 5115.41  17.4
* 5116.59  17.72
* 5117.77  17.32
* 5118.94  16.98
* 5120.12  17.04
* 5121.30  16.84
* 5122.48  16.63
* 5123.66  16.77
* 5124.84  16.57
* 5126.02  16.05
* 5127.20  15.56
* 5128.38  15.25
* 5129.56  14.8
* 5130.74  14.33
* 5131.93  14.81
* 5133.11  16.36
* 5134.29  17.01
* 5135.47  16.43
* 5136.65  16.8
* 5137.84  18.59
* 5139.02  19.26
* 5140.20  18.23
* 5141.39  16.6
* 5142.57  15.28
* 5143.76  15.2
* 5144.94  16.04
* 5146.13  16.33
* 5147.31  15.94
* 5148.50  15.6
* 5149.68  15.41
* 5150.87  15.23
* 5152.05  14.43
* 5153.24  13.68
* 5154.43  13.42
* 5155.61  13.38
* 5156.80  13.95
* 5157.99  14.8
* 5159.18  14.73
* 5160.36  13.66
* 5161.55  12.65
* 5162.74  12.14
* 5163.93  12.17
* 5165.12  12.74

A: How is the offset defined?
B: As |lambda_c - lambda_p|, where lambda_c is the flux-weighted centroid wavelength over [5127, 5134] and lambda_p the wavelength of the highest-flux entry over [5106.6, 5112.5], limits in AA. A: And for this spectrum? 23.0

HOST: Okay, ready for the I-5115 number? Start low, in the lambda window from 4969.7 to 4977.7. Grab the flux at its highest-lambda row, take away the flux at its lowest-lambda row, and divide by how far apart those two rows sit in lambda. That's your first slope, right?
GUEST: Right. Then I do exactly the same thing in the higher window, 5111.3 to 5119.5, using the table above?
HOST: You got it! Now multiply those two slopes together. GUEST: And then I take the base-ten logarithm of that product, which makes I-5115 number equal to -2.66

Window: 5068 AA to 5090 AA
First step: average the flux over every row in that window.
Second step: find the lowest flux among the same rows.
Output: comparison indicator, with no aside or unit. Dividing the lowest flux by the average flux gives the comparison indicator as 0.79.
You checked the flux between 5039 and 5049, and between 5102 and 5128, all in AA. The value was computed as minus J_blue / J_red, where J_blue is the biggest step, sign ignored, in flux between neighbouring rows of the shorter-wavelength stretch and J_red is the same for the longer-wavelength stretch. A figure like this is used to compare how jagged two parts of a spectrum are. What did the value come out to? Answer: -0.52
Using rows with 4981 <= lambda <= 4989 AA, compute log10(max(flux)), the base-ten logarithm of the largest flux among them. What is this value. 1.45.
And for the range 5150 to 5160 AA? 1.18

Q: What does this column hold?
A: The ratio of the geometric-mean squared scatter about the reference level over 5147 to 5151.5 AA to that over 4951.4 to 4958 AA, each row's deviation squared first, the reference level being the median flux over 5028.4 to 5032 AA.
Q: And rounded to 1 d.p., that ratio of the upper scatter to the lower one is 1.3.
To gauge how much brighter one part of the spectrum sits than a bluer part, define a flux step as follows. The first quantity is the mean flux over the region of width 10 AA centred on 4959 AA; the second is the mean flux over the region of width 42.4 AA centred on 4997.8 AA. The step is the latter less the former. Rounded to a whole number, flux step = 10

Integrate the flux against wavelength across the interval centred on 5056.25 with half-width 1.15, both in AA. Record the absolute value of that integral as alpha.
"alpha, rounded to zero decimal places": 71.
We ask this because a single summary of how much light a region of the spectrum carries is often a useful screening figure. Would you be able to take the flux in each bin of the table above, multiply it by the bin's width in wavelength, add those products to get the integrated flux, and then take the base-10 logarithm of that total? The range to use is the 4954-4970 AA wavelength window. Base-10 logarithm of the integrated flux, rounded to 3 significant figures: 2.48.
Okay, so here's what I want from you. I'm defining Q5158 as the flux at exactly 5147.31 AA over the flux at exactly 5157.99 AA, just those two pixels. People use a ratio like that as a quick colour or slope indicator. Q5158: 1.1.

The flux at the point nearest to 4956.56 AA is 19.1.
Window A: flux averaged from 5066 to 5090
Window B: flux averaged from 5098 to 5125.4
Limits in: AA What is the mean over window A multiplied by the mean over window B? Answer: 449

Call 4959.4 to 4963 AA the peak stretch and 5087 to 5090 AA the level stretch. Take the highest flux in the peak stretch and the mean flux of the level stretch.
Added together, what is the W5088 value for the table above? 38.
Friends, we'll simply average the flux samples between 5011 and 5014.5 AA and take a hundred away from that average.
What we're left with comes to -66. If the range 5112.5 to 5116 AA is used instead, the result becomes -83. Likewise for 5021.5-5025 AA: -63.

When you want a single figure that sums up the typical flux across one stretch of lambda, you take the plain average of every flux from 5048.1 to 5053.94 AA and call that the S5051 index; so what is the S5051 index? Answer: 37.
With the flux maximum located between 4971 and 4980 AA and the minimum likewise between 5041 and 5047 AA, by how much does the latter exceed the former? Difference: 15.0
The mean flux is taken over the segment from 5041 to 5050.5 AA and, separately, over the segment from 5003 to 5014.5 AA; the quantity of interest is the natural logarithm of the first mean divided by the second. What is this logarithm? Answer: 0.11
